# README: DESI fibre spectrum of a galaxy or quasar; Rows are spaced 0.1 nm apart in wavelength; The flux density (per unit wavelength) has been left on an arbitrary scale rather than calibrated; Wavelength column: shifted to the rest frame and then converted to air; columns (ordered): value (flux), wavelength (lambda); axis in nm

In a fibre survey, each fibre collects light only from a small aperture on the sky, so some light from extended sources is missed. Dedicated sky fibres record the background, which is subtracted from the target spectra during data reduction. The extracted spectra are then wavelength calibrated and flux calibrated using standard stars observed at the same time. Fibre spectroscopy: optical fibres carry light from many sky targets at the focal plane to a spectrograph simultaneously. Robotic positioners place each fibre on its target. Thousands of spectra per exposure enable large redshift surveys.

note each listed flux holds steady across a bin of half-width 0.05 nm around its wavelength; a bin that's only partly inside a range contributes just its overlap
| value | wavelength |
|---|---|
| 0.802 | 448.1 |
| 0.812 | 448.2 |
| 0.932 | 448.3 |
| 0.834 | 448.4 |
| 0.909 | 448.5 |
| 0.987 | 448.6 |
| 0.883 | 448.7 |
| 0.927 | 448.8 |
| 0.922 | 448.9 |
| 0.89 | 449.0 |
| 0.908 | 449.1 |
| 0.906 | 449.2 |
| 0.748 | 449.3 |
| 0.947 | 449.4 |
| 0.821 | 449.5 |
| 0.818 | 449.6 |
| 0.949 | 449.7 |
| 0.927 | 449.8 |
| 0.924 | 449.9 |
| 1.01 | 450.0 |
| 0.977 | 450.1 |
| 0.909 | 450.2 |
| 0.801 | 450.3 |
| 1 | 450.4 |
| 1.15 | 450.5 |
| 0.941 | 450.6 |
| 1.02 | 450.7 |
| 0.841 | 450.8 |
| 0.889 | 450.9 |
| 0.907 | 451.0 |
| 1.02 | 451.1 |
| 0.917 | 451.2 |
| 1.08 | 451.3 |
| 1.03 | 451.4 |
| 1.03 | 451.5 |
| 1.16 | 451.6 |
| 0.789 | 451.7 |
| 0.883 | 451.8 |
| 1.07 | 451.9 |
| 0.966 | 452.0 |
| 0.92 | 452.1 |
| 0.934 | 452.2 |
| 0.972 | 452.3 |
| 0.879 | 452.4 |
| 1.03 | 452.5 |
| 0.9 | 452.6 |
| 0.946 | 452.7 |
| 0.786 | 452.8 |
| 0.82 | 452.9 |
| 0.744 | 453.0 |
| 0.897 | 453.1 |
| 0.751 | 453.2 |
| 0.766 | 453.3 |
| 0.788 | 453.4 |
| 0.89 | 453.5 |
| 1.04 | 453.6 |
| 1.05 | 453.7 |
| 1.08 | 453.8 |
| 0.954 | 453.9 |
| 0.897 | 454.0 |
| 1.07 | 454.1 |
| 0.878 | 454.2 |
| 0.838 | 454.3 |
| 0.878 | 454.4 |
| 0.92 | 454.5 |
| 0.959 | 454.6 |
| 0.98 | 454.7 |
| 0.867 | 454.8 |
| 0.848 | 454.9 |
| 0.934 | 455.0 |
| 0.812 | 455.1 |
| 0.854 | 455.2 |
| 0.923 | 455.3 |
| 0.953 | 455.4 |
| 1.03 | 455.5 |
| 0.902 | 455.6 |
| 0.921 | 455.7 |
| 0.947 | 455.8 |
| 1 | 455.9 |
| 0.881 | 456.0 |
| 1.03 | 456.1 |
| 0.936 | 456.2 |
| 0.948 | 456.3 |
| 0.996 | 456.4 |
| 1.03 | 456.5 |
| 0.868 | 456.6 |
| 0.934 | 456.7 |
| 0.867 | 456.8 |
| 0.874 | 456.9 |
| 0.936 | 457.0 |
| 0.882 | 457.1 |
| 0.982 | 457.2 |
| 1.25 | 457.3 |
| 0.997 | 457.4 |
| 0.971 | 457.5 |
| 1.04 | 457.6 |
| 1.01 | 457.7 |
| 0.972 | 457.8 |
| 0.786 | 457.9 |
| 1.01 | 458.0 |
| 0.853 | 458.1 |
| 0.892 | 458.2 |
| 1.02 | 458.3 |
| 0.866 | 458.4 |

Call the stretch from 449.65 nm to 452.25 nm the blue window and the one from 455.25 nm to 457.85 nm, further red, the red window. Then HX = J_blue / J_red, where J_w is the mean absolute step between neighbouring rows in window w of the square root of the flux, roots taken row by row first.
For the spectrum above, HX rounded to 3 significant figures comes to 1.31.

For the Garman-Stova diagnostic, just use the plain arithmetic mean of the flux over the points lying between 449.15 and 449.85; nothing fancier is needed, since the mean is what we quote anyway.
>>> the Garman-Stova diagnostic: 0.87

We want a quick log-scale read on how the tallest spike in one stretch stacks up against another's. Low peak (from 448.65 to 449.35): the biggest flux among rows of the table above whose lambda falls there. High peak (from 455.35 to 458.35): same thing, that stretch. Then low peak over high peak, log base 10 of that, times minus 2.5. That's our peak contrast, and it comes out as 0.32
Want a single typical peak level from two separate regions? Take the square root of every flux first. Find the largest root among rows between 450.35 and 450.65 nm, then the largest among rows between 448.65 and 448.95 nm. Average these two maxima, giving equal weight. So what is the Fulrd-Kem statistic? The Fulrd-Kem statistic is 1.02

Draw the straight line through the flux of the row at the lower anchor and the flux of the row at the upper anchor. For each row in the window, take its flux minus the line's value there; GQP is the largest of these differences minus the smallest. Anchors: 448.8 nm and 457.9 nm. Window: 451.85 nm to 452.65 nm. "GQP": 0.183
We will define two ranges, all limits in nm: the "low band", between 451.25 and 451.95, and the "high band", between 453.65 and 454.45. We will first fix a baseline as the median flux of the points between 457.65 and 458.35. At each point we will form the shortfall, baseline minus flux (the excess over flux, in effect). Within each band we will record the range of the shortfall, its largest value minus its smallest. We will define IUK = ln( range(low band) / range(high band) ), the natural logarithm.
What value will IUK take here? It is 0.43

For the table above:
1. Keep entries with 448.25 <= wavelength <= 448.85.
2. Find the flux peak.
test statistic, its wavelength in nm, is 448.6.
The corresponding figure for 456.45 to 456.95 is 456.5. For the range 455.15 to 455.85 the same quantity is 455.5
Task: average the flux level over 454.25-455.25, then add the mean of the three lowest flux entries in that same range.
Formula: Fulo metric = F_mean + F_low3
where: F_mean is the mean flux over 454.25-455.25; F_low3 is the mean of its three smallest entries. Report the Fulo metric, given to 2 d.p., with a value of 1.72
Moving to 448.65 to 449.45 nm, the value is 1.73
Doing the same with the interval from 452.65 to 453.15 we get 1.62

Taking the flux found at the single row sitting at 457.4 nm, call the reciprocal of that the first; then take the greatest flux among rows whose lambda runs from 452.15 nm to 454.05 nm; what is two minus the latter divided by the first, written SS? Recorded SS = 0.92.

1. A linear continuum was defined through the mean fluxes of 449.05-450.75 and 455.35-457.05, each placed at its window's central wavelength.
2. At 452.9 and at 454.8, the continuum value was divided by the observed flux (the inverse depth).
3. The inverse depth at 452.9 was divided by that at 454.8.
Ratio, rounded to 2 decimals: 1.05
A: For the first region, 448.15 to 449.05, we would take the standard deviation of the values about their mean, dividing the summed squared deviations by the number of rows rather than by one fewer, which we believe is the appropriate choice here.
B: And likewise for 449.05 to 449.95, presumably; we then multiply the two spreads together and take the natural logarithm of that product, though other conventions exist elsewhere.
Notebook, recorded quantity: -5.7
